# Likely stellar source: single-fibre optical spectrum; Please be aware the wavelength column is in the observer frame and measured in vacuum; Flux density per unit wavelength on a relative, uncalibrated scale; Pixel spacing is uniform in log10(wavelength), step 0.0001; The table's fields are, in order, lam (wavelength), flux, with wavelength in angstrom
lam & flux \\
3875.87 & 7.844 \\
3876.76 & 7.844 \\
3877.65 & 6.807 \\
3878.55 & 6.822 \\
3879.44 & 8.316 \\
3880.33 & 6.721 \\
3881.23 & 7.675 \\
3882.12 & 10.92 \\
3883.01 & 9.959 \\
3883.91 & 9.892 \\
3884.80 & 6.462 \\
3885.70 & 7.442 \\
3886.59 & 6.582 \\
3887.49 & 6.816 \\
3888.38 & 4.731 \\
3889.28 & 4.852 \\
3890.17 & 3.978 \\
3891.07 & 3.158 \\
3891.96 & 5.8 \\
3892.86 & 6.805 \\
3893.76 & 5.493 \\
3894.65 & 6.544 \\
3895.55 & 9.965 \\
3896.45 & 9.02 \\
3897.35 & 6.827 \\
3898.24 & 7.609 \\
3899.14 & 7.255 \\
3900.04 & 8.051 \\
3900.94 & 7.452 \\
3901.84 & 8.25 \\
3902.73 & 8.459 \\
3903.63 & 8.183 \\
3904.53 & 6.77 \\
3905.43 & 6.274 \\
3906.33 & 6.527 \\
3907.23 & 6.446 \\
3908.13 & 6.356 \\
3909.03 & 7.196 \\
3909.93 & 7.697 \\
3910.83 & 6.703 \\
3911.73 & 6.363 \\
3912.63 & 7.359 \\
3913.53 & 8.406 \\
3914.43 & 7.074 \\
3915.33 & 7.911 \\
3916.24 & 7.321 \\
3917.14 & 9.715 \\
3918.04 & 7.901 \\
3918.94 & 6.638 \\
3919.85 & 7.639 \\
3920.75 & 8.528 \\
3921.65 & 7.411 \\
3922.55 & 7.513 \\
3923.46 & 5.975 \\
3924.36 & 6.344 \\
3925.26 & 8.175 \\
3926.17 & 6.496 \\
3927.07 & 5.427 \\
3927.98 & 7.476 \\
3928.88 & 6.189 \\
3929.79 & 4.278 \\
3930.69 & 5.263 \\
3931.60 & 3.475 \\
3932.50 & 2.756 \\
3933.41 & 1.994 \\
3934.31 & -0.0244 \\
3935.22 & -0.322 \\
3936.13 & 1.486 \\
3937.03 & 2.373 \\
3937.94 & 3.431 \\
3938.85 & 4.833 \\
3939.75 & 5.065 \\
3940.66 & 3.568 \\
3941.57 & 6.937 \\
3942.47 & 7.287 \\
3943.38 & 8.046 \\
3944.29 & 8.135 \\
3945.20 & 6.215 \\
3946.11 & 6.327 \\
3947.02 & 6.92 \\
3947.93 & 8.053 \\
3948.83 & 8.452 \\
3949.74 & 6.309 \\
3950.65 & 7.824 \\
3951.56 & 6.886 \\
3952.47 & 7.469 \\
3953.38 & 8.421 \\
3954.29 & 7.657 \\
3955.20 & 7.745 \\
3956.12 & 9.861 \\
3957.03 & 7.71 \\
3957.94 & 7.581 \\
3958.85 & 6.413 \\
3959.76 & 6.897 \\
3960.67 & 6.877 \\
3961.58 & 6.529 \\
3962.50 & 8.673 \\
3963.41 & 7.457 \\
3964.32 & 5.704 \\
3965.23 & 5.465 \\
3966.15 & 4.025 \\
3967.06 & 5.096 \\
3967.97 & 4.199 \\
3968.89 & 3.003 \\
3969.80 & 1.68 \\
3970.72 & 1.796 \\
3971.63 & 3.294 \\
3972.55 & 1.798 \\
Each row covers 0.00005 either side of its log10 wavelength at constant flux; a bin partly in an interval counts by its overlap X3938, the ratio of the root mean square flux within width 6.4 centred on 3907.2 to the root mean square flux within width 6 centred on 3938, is 1.98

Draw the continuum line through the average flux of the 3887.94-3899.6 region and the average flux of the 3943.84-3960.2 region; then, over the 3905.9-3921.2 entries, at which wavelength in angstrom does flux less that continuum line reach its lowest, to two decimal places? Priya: 3911.73 angstrom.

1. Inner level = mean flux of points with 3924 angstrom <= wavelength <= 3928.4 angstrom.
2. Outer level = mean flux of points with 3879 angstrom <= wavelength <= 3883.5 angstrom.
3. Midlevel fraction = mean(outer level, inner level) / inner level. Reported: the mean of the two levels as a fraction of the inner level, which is 1.1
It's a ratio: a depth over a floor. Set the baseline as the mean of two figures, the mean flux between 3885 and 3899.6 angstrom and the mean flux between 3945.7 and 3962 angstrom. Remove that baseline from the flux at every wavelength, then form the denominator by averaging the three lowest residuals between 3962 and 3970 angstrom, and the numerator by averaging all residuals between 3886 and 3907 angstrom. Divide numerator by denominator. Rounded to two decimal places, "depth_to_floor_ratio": 0.04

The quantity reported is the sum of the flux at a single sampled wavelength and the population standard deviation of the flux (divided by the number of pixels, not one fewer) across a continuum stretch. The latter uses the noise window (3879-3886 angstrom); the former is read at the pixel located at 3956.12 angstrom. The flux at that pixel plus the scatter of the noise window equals 11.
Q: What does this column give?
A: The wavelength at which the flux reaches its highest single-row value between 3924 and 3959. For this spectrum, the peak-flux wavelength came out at 3956.12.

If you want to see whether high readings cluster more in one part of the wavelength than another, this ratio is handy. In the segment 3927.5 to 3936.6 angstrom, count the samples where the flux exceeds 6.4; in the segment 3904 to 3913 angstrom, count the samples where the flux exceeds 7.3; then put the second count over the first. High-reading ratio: 2.0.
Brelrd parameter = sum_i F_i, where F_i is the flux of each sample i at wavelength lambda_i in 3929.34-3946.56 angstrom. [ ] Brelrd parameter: 81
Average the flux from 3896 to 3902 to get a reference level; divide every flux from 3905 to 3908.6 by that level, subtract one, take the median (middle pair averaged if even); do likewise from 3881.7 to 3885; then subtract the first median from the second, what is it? 0.45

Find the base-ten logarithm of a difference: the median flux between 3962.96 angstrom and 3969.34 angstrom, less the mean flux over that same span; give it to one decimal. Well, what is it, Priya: -1.0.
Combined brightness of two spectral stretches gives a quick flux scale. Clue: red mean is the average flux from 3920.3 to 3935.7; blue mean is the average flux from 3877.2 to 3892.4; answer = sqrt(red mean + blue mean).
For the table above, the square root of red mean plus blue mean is 3.46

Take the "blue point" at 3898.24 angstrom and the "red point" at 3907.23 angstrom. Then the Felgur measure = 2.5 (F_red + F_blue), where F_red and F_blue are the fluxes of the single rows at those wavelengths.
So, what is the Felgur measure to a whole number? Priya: 35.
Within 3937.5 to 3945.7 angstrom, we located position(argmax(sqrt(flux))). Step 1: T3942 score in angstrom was 3944.29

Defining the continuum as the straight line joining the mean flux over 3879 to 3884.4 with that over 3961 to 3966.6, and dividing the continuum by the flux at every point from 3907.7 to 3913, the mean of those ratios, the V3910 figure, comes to 1.16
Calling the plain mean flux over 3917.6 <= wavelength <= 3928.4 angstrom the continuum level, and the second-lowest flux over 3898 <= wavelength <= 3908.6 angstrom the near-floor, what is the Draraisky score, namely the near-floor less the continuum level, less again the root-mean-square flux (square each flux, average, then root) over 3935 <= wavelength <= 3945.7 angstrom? -6.2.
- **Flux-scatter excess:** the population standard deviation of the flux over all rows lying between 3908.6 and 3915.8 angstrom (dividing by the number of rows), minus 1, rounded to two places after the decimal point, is -0.38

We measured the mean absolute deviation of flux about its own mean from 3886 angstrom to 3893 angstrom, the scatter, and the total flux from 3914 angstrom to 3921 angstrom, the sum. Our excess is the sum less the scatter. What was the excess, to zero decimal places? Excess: 62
